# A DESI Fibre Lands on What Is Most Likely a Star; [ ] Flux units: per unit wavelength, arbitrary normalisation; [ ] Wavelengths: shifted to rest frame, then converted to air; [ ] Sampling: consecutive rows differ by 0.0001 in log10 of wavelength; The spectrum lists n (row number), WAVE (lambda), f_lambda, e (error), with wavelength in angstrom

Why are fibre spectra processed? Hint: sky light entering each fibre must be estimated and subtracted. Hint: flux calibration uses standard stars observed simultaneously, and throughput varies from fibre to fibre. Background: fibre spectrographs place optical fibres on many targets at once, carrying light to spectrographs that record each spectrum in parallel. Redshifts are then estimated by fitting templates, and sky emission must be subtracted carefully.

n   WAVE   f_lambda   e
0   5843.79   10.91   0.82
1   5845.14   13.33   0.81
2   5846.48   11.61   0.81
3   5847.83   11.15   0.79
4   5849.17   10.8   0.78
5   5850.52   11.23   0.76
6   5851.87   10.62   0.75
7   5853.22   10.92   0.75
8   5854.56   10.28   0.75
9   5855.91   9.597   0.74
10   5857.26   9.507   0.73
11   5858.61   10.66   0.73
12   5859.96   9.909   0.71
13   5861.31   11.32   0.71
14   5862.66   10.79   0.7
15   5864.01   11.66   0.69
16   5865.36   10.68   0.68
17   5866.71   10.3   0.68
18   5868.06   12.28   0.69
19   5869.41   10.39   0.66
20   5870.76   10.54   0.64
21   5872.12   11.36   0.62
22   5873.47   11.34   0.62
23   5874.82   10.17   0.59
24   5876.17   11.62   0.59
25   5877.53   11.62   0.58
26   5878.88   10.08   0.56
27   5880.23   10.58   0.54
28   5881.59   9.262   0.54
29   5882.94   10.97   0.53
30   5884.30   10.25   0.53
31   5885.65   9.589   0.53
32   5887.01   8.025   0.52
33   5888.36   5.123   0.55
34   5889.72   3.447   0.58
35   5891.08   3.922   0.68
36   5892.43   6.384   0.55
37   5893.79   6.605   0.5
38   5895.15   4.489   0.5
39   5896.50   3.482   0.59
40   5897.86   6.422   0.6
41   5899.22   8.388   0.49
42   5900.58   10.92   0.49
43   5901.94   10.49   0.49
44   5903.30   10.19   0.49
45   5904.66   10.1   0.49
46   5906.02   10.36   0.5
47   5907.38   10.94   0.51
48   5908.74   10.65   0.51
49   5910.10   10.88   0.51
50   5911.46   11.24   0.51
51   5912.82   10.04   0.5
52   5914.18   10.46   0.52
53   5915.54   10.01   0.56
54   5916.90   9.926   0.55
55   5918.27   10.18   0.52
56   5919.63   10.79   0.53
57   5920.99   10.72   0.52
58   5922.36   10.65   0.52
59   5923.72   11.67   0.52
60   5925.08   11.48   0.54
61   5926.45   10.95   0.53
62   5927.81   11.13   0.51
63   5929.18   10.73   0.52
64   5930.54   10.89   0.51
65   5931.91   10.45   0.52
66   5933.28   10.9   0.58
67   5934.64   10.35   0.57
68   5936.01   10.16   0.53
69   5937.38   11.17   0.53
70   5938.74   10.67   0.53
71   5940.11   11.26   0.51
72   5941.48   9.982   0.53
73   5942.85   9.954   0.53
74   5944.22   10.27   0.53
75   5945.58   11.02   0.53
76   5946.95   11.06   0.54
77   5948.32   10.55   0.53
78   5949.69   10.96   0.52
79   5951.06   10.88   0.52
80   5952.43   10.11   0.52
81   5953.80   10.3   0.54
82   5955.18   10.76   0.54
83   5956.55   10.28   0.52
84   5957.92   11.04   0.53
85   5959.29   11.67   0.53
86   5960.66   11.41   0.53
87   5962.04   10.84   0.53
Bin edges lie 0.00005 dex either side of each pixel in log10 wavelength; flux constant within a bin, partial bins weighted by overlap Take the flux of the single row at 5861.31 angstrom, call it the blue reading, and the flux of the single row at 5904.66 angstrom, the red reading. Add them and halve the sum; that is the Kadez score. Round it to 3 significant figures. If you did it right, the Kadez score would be 10.7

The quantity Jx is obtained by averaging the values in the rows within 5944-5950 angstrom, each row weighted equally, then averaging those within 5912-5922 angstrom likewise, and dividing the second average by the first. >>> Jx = 0.96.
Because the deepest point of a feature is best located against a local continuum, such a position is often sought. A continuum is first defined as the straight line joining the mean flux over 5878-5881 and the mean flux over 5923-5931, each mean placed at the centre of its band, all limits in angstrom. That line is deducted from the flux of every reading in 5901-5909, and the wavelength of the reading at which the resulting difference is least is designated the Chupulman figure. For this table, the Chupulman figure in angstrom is 5904.66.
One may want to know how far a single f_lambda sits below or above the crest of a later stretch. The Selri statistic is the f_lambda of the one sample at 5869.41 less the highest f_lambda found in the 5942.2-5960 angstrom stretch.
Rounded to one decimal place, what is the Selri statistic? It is -1.3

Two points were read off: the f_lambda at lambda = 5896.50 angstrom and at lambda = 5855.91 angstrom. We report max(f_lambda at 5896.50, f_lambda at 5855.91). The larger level 9.6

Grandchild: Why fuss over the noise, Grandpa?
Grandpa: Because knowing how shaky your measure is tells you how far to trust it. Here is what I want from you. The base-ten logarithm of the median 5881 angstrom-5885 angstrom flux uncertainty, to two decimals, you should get -0.28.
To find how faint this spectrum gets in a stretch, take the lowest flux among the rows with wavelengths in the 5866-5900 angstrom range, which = 3.447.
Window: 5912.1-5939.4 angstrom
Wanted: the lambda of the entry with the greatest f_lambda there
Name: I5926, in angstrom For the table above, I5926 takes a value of 5923.72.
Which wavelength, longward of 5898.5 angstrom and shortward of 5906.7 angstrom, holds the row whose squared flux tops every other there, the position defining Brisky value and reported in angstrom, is 5900.58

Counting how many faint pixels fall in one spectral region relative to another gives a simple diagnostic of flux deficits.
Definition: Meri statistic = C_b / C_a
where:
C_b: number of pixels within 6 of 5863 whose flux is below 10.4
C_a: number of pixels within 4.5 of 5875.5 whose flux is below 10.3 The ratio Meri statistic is 1.5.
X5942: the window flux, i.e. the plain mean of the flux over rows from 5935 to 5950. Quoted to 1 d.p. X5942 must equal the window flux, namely 10.6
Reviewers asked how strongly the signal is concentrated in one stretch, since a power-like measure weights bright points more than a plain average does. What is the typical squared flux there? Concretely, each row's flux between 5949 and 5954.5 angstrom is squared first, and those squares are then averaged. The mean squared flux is 112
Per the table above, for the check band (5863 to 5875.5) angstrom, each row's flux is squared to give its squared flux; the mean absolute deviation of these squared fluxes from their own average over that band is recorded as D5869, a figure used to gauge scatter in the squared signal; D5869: 14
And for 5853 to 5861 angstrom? 10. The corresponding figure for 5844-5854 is 15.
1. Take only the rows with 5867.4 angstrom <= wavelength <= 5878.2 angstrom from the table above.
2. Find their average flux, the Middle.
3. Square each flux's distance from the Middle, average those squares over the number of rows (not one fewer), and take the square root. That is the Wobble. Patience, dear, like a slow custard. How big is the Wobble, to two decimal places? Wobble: 0.68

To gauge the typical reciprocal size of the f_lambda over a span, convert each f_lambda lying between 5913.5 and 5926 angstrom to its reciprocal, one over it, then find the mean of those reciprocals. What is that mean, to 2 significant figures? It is 0.094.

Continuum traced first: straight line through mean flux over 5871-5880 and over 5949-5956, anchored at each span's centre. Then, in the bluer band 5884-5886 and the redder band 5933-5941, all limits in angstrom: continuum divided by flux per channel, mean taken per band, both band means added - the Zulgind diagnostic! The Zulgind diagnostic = 2.10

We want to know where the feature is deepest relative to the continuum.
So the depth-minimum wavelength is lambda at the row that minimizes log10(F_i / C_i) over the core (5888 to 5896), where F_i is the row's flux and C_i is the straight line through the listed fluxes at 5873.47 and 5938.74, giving 5889.72 angstrom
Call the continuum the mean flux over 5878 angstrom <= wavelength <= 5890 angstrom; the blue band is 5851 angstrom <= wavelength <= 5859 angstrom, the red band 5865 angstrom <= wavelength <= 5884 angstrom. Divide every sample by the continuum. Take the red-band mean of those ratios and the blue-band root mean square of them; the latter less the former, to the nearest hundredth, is -0.06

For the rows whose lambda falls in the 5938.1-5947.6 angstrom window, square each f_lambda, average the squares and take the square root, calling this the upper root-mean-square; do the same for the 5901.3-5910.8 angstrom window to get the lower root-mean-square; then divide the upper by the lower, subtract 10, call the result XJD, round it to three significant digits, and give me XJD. -8.99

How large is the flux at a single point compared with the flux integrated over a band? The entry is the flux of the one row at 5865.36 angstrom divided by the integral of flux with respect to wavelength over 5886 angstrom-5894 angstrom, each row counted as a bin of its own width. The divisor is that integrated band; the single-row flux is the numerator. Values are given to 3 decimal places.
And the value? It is 0.235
